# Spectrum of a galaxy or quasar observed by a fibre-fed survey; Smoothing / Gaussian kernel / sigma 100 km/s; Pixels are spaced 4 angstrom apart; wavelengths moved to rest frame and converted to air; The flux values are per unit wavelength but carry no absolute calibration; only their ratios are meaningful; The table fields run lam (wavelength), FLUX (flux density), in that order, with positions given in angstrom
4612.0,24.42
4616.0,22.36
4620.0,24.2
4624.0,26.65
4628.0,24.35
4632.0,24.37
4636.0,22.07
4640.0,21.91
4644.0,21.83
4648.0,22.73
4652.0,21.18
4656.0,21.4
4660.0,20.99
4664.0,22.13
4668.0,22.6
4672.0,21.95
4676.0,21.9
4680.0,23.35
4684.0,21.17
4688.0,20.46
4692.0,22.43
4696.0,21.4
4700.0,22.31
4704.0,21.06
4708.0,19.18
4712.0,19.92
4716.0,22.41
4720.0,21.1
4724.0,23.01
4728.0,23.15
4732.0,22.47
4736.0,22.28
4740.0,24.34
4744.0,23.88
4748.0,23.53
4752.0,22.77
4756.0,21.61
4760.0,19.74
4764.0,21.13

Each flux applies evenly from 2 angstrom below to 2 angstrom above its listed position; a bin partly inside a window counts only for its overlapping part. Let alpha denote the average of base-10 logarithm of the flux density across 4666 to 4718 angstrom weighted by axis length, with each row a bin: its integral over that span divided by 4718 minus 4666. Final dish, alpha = 1.33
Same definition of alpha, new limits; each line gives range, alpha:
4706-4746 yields 1.34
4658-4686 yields 1.34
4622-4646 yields 1.37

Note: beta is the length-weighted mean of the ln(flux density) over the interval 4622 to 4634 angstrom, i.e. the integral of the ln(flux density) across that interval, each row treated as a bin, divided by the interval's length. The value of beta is 3.223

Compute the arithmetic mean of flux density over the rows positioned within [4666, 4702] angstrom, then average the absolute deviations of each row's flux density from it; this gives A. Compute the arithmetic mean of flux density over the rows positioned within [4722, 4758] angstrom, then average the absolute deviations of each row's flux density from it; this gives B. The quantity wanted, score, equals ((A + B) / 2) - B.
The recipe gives 0.00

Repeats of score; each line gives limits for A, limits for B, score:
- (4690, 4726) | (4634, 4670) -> 0.26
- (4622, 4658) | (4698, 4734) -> 0.15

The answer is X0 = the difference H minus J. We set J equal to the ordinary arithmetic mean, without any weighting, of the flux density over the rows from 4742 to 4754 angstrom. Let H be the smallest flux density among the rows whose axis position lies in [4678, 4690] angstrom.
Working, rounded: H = 20.46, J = 23.4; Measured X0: -3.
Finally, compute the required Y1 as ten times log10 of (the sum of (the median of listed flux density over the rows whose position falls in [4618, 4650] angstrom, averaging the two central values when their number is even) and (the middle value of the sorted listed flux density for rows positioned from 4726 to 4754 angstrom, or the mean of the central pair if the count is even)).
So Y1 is 16.7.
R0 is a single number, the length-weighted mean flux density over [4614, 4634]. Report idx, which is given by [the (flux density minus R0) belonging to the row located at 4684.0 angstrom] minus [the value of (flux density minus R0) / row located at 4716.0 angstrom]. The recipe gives -1.2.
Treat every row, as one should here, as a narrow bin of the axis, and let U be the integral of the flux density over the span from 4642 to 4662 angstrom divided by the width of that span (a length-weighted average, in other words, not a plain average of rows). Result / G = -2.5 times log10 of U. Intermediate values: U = 21.6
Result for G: -3.337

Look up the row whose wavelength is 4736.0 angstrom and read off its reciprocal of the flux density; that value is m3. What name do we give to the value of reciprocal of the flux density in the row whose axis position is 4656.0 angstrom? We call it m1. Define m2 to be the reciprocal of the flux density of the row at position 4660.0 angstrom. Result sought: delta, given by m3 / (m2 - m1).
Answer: 49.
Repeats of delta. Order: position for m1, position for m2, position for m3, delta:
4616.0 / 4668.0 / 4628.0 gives -86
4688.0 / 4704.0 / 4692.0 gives -32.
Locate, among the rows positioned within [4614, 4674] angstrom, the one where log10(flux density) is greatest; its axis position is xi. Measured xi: 4624.0 angstrom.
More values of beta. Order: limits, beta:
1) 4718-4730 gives 3.109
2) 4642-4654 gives 3.087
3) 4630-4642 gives 3.125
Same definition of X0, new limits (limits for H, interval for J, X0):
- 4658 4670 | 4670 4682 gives -1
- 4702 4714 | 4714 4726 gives -3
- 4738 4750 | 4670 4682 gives 1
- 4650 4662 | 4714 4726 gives -1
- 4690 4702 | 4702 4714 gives 1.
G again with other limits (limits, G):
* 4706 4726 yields -3.312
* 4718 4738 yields -3.376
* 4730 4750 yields -3.418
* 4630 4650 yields -3.384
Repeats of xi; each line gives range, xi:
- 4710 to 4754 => 4740.0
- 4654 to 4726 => 4680.0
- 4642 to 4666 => 4648.0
